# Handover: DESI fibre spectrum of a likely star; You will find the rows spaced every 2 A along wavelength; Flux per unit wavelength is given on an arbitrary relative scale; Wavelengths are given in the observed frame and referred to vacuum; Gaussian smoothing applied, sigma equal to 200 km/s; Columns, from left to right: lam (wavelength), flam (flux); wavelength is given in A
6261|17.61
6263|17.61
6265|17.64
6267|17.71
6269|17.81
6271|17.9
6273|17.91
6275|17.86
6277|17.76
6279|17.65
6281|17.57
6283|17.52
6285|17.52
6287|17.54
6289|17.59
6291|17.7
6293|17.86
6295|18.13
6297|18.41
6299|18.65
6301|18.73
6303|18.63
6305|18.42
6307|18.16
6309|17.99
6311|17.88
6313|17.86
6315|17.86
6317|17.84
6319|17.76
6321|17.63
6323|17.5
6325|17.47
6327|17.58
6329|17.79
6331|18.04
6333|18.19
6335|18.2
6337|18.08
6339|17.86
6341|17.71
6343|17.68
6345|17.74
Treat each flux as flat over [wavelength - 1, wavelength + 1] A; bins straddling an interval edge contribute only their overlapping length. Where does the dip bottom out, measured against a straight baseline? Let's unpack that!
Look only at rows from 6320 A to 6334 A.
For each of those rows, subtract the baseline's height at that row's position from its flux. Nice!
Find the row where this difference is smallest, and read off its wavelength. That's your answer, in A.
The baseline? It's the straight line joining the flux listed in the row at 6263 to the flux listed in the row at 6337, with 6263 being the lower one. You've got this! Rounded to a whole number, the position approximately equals 6325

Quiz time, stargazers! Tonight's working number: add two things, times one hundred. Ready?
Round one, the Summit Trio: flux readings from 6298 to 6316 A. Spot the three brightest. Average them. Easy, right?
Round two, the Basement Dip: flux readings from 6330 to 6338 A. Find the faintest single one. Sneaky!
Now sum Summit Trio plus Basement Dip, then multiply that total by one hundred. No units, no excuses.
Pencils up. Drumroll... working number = 3671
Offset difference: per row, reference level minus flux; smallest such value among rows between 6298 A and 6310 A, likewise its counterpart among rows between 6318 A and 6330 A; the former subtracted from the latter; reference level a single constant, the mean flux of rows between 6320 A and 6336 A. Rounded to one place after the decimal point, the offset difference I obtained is 0.9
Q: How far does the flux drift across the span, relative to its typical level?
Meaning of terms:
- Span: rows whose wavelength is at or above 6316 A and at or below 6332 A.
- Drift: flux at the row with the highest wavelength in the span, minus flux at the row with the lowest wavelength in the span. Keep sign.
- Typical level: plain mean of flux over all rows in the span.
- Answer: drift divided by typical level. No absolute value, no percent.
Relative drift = 0.011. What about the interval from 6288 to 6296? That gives 0.030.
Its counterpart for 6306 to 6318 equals -0.018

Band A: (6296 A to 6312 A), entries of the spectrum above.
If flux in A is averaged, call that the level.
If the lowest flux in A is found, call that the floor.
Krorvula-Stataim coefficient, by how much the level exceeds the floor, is 0.48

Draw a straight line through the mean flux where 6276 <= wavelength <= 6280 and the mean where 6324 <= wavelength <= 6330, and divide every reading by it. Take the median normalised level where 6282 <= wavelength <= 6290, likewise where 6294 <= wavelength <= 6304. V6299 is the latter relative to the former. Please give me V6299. 1.06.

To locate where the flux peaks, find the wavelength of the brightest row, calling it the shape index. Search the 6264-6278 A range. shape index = 6273 A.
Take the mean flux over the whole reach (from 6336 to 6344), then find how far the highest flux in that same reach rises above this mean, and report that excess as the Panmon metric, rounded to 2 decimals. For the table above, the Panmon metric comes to 0.25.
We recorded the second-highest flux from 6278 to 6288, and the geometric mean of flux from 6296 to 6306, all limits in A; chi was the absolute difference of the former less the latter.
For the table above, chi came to 1.00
